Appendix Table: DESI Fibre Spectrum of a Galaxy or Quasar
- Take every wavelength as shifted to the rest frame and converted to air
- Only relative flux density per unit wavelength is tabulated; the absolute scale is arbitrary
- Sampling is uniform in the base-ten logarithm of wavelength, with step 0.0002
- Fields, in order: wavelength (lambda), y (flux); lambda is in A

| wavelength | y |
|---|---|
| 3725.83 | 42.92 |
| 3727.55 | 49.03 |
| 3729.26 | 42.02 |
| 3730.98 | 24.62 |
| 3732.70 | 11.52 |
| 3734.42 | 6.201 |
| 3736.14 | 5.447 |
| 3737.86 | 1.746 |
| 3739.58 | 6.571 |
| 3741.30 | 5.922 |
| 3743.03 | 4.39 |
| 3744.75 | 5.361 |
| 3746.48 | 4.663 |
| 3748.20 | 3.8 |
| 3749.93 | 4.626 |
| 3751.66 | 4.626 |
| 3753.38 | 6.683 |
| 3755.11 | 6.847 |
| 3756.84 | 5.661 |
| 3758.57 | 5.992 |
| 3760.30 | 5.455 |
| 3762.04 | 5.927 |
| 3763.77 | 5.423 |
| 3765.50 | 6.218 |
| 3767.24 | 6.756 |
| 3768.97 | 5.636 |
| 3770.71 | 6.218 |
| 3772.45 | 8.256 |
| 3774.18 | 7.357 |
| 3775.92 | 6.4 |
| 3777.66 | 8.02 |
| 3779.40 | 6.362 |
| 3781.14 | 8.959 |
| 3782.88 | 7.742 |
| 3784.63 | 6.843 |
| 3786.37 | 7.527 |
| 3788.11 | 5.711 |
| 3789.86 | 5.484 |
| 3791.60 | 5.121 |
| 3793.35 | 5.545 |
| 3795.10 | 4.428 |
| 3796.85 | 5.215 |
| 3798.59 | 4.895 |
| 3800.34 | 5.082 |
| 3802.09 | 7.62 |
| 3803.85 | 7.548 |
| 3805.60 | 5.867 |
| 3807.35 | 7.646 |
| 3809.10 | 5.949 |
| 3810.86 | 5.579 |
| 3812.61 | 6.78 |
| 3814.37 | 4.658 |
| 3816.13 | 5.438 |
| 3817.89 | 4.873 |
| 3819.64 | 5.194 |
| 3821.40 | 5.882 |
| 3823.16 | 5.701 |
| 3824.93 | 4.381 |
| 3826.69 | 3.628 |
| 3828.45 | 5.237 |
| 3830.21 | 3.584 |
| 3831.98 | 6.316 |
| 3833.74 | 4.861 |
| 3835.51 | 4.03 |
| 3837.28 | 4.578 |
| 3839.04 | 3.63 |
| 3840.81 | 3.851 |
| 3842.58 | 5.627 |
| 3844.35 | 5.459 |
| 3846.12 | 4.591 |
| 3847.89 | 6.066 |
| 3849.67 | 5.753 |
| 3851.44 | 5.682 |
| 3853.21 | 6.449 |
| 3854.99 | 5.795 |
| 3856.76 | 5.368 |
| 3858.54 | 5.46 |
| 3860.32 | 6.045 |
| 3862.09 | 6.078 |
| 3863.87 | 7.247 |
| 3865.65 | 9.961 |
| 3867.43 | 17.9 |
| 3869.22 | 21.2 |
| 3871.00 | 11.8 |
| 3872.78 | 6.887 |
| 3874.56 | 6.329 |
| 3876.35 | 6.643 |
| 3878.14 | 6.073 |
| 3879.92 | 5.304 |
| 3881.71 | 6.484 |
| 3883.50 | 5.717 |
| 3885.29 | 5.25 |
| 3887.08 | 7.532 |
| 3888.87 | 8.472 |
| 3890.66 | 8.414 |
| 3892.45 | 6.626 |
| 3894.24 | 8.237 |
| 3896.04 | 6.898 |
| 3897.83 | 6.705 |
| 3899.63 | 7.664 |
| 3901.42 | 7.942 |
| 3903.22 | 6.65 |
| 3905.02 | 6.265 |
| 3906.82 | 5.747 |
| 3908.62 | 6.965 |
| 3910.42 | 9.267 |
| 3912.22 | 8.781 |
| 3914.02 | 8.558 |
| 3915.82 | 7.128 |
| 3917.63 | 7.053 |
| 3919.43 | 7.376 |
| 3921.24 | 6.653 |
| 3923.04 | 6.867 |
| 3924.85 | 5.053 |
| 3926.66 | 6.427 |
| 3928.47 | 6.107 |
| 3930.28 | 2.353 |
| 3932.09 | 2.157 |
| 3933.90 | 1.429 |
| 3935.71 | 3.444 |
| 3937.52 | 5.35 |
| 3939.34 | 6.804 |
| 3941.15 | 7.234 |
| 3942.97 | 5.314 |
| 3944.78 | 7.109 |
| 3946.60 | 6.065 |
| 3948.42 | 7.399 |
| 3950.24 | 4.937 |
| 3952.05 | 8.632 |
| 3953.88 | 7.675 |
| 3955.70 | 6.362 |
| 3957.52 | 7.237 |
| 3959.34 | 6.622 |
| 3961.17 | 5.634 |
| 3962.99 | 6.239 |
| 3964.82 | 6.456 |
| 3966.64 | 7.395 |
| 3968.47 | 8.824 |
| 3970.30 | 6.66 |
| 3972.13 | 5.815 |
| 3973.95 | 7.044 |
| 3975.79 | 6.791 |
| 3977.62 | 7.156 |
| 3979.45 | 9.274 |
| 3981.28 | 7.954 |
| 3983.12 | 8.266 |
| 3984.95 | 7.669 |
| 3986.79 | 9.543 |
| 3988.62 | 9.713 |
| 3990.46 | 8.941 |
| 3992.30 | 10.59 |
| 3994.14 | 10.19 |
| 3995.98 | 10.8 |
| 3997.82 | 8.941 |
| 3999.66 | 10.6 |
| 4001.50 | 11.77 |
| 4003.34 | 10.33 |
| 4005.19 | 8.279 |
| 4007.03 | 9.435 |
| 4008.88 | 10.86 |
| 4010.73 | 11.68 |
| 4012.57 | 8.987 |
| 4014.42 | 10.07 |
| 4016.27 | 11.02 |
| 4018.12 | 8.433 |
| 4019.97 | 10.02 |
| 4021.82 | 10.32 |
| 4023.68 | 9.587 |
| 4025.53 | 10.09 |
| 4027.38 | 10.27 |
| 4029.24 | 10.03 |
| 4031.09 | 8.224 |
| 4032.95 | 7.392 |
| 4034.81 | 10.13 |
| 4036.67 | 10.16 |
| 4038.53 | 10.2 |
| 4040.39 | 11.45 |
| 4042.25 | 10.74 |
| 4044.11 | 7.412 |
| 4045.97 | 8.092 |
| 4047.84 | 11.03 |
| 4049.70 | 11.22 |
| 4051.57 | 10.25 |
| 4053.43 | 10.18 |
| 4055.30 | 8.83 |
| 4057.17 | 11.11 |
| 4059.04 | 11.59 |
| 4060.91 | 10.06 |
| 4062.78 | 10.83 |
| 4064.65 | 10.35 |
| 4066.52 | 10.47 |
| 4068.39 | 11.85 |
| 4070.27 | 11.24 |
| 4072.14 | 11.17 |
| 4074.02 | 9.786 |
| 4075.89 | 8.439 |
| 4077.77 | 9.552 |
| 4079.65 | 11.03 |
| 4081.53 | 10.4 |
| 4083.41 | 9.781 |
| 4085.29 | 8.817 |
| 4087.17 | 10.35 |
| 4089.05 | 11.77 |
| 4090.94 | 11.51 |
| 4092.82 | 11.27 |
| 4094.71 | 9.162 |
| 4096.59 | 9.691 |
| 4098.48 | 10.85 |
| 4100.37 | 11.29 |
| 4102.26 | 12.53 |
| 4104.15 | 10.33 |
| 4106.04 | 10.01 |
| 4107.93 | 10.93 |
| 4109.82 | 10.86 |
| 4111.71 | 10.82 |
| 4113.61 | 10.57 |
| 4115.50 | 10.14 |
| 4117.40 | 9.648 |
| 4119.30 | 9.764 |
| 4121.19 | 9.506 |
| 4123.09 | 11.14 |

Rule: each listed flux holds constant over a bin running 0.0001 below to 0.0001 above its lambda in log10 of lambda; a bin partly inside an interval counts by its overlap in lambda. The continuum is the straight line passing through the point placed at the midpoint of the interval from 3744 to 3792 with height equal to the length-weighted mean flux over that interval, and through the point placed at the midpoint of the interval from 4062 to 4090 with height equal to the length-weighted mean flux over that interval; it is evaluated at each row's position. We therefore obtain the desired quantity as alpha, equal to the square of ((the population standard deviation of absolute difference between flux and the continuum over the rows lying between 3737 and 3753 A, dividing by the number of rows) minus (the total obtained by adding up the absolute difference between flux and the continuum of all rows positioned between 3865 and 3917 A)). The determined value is 3391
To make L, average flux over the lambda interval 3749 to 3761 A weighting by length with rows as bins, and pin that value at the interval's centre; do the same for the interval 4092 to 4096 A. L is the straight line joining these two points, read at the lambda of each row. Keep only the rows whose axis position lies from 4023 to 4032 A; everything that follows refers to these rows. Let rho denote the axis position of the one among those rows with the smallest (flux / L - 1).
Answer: 4031.09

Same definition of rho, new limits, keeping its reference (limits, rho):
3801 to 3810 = 3805.60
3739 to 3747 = 3743.03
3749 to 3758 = 3751.66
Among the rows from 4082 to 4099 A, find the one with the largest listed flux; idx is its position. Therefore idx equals 4089.05 A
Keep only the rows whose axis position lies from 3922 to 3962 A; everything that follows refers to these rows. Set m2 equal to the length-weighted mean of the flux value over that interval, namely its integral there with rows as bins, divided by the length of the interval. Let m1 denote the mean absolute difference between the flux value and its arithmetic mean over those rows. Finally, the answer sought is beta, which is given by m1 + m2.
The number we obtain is 7.2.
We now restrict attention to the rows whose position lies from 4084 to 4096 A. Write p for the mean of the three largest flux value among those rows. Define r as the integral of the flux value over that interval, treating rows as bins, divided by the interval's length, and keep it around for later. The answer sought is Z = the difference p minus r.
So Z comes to 1.1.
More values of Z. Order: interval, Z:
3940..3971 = 1.6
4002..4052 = 1.6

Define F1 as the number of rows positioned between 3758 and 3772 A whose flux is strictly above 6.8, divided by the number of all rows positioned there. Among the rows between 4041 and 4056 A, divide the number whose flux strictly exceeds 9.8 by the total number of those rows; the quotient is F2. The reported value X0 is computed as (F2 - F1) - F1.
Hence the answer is 0.6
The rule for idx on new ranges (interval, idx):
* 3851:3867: 3865.65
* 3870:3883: 3871.00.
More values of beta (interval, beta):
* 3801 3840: 6.4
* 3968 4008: 10.1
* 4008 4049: 10.8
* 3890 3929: 8.0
